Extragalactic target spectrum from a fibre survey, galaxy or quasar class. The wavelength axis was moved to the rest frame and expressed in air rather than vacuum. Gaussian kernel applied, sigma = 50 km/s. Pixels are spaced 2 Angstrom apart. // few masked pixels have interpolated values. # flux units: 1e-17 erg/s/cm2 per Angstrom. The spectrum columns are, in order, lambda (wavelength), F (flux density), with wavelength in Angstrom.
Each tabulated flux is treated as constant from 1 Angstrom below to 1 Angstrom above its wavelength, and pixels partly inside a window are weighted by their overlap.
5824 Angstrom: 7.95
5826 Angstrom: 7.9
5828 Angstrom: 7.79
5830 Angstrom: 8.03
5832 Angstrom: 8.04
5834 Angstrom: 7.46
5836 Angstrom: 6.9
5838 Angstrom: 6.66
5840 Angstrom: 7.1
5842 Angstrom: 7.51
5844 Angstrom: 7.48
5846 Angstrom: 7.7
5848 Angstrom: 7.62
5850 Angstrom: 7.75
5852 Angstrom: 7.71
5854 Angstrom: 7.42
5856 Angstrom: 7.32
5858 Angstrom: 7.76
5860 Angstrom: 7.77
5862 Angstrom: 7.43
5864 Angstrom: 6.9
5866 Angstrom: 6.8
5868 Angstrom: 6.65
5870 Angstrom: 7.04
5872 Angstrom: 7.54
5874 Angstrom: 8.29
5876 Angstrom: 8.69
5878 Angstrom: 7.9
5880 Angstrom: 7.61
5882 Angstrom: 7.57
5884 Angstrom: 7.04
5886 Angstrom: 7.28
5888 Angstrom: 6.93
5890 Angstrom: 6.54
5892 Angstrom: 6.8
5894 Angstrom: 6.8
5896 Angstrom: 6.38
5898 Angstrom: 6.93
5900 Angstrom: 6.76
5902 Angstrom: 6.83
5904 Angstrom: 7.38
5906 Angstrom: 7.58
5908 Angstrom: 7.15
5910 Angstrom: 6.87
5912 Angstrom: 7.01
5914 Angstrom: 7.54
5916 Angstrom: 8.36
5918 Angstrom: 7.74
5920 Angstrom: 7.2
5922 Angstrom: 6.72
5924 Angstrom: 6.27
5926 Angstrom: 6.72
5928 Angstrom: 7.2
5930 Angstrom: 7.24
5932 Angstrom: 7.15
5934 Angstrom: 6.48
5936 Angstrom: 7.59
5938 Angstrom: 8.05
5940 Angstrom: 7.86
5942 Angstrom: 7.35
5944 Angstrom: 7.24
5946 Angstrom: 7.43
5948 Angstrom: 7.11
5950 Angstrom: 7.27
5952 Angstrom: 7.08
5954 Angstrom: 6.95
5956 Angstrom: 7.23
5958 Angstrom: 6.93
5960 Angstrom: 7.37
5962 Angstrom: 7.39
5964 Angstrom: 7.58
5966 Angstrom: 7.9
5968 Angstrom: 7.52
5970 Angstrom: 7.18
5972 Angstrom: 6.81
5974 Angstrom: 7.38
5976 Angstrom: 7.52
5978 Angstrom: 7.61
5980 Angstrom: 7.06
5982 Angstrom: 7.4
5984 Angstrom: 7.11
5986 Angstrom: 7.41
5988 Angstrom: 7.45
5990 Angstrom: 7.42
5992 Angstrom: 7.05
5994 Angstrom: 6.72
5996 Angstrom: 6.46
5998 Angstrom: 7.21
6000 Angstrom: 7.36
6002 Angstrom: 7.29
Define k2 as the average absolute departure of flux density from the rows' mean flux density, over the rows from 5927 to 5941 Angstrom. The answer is 0.40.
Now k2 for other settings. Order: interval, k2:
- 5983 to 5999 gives 0.27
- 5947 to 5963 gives 0.15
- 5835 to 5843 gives 0.26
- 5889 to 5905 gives 0.18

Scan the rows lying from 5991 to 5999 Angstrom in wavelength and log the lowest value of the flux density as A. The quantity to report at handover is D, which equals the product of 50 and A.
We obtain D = 323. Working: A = 6.46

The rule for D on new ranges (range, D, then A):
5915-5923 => 336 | 6.72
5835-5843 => 333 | 6.66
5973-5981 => 353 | 7.06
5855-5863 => 366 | 7.32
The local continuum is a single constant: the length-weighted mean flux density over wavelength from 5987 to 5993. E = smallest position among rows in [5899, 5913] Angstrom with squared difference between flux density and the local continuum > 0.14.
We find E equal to 5900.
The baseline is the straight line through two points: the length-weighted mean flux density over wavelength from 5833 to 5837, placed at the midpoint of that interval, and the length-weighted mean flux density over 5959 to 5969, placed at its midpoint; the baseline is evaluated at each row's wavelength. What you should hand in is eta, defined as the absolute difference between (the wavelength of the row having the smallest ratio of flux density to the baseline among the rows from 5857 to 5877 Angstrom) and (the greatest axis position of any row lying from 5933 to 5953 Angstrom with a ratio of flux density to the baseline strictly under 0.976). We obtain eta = 84 Angstrom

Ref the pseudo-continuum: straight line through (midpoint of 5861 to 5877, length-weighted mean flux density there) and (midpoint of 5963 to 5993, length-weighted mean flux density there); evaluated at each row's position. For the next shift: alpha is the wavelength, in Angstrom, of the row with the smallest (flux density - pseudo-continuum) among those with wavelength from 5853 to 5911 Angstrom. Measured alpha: 5896 Angstrom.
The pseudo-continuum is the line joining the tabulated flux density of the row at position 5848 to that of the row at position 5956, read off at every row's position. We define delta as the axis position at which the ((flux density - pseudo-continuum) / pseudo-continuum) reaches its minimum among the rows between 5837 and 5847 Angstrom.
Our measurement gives 5838 Angstrom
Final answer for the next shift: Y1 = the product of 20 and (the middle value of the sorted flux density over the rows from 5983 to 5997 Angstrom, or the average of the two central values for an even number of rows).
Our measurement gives 142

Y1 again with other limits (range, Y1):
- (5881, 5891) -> 141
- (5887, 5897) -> 136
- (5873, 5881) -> 162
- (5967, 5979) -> 149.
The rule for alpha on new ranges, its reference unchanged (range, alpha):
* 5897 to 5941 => 5924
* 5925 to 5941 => 5934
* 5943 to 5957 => 5954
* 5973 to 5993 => 5992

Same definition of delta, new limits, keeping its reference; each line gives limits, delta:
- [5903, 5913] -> 5910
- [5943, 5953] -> 5952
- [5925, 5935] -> 5934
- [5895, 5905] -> 5896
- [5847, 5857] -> 5856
